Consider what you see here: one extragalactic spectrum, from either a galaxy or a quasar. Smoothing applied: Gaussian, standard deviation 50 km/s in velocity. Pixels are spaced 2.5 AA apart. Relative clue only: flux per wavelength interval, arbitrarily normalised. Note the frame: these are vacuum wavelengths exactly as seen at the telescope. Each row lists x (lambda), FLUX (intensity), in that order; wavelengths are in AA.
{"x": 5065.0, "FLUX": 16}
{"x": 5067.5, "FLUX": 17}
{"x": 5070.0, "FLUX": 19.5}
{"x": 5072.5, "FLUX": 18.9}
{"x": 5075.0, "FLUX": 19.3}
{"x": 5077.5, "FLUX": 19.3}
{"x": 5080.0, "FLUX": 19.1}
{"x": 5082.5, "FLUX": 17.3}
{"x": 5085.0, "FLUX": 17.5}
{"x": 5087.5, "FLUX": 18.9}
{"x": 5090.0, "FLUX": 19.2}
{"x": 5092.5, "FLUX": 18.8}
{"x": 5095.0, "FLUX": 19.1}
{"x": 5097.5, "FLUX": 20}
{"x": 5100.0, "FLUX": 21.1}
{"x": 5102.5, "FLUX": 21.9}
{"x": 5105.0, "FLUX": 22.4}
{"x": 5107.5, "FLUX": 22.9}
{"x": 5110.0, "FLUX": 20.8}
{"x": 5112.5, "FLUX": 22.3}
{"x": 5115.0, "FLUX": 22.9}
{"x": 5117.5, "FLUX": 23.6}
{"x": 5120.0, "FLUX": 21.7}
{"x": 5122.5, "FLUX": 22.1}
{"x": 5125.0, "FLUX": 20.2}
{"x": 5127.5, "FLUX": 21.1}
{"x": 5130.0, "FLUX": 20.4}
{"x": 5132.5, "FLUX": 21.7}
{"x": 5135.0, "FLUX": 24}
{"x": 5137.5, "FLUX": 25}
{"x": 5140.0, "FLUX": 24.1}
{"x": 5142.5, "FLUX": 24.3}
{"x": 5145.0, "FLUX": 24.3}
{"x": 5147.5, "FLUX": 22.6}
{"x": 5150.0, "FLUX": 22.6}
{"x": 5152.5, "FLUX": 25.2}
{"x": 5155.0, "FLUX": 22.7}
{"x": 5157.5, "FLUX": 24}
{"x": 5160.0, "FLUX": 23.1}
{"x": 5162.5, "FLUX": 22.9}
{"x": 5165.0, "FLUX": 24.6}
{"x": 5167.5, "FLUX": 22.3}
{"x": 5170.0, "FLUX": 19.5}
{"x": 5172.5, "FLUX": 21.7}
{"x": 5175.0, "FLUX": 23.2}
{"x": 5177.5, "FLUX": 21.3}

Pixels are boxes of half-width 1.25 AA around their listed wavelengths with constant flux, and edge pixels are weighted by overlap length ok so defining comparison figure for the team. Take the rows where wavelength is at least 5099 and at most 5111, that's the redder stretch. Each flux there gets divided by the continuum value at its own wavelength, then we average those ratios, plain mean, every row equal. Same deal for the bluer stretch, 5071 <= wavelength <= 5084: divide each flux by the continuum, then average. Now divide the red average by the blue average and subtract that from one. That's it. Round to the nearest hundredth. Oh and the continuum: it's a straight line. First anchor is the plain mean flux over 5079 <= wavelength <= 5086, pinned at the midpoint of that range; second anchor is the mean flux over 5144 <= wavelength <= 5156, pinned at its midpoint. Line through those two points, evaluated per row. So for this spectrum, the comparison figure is -0.03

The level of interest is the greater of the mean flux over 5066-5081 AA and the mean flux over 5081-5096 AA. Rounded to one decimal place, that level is 18.8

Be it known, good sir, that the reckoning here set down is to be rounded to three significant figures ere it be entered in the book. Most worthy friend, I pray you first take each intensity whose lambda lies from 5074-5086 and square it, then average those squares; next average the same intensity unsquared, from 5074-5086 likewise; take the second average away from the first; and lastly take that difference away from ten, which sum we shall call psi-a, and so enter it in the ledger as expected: -315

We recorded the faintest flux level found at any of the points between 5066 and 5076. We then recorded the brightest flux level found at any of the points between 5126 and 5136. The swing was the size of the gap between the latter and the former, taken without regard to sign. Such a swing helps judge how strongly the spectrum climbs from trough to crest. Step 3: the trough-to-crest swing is 7.0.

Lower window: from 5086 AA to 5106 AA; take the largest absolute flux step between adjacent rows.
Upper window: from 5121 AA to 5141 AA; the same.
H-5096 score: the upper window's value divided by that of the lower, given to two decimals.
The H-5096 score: 2.09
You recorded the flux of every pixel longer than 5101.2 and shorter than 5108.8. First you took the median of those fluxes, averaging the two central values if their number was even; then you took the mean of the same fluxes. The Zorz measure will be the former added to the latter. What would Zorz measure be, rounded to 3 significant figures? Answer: 44.8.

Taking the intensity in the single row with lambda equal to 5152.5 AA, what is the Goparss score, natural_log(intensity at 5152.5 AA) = 3.23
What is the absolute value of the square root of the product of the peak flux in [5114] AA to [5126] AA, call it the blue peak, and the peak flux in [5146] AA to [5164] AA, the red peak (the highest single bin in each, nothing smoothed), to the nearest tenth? 24.4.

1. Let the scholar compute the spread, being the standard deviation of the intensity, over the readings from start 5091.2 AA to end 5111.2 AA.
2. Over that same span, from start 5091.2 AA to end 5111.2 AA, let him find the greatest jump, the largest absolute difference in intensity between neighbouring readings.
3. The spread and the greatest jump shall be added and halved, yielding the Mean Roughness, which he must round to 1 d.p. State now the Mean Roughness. 1.8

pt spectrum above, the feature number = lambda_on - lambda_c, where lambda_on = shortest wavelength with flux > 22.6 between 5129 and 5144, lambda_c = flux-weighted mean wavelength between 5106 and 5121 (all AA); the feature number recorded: 21.2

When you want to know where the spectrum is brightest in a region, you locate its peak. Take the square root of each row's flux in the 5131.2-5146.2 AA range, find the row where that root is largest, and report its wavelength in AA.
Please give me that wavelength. 5137.5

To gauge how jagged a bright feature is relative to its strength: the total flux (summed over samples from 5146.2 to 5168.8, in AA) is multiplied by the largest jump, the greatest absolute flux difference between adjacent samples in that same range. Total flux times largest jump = 546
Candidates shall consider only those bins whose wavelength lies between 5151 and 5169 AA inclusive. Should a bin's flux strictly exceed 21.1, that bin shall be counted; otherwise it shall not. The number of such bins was 7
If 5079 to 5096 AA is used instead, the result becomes 0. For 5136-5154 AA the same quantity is 7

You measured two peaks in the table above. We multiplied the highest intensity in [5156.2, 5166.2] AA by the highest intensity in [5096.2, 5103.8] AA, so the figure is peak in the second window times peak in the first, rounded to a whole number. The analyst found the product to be 539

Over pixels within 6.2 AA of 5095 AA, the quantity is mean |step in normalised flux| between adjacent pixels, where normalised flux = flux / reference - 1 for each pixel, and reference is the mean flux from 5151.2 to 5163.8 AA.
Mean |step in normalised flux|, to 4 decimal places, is 0.0286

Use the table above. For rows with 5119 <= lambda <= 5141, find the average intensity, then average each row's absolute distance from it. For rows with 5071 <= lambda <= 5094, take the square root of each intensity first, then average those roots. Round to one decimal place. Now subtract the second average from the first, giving -2.9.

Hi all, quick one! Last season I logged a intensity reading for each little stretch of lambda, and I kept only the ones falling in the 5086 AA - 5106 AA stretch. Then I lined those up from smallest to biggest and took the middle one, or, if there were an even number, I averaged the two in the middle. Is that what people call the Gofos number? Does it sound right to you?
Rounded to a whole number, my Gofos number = 20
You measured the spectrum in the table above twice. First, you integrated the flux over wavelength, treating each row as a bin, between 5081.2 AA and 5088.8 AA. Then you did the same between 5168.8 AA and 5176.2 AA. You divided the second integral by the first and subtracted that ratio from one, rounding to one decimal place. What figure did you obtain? -0.2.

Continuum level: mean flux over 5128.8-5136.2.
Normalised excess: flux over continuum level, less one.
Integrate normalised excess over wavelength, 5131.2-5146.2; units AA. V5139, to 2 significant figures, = 1.3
